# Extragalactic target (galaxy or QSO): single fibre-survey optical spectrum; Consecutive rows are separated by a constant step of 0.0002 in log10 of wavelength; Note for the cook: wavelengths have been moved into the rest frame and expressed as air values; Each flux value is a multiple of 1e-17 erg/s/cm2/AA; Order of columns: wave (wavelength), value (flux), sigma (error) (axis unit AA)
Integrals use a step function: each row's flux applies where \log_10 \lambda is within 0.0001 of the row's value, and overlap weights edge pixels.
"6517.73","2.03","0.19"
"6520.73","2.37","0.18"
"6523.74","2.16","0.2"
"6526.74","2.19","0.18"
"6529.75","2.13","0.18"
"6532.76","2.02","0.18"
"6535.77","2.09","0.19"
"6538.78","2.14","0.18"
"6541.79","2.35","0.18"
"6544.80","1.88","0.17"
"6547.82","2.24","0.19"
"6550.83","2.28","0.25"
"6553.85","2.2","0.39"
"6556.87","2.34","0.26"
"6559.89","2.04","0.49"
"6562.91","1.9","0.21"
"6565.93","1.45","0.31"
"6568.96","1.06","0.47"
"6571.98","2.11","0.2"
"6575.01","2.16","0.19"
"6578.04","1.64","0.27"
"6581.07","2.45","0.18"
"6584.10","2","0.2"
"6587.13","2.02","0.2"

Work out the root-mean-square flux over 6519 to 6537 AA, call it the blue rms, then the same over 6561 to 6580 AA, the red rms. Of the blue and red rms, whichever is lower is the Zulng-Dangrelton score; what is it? 1.76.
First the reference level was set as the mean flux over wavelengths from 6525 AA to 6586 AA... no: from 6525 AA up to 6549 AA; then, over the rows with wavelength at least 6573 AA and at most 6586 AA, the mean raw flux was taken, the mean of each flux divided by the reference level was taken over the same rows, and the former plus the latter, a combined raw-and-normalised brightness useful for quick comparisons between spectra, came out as 3.03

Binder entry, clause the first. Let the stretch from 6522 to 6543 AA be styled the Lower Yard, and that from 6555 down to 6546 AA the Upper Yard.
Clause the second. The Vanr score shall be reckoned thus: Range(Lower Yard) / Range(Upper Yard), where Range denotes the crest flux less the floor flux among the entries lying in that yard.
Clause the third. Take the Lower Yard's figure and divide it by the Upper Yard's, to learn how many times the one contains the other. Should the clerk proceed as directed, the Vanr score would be 4.1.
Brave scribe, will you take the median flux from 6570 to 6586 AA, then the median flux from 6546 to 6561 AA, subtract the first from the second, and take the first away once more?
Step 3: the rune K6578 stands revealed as -2.0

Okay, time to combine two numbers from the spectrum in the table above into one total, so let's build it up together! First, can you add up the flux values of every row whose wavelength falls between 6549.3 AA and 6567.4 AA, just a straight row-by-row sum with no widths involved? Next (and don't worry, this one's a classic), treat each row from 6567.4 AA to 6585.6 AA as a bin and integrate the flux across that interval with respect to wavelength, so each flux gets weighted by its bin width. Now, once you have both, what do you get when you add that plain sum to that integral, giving 46.8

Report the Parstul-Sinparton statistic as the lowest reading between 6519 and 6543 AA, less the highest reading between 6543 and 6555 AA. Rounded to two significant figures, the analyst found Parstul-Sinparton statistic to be -0.26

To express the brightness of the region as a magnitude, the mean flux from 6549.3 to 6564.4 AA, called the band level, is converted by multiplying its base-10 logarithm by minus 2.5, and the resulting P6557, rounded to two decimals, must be -0.83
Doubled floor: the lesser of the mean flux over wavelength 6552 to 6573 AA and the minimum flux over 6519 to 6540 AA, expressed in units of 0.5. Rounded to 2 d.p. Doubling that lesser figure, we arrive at 3.74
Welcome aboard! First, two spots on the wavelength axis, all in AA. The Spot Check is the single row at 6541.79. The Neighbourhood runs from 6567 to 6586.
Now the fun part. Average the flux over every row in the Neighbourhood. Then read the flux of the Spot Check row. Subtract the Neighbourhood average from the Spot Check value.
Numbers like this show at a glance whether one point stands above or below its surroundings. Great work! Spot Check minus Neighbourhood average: 0.45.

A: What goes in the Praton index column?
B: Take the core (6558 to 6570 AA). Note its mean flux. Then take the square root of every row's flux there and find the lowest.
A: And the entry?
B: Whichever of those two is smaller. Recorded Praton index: 1.03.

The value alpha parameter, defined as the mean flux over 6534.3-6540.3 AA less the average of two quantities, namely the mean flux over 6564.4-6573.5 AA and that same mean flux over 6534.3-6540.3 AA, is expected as 0.29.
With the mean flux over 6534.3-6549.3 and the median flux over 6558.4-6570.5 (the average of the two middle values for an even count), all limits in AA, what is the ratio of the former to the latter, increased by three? 4.28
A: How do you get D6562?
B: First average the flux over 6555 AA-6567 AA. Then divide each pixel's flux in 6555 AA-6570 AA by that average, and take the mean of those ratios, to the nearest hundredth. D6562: 0.91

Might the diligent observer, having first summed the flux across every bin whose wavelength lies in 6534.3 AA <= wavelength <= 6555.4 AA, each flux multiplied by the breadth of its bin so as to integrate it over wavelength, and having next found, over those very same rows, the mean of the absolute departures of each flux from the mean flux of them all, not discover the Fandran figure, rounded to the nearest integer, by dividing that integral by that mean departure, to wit 405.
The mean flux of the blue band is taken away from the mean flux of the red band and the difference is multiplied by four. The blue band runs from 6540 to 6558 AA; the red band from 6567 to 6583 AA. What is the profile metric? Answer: -1.3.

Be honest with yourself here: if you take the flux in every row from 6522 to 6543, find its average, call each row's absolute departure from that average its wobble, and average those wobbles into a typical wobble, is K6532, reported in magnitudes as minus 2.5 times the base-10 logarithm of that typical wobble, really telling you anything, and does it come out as 2.9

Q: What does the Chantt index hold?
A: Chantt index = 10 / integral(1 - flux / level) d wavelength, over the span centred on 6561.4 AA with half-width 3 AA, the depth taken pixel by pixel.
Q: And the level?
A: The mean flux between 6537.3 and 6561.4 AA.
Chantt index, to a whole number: 17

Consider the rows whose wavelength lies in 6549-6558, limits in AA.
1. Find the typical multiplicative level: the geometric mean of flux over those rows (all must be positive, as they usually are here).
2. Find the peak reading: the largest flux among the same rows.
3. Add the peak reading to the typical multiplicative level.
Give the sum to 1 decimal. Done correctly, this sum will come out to 4.6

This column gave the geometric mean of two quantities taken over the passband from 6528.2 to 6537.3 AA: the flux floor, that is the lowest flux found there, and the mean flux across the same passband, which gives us 2.0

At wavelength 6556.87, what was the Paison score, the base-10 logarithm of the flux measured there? 0.37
